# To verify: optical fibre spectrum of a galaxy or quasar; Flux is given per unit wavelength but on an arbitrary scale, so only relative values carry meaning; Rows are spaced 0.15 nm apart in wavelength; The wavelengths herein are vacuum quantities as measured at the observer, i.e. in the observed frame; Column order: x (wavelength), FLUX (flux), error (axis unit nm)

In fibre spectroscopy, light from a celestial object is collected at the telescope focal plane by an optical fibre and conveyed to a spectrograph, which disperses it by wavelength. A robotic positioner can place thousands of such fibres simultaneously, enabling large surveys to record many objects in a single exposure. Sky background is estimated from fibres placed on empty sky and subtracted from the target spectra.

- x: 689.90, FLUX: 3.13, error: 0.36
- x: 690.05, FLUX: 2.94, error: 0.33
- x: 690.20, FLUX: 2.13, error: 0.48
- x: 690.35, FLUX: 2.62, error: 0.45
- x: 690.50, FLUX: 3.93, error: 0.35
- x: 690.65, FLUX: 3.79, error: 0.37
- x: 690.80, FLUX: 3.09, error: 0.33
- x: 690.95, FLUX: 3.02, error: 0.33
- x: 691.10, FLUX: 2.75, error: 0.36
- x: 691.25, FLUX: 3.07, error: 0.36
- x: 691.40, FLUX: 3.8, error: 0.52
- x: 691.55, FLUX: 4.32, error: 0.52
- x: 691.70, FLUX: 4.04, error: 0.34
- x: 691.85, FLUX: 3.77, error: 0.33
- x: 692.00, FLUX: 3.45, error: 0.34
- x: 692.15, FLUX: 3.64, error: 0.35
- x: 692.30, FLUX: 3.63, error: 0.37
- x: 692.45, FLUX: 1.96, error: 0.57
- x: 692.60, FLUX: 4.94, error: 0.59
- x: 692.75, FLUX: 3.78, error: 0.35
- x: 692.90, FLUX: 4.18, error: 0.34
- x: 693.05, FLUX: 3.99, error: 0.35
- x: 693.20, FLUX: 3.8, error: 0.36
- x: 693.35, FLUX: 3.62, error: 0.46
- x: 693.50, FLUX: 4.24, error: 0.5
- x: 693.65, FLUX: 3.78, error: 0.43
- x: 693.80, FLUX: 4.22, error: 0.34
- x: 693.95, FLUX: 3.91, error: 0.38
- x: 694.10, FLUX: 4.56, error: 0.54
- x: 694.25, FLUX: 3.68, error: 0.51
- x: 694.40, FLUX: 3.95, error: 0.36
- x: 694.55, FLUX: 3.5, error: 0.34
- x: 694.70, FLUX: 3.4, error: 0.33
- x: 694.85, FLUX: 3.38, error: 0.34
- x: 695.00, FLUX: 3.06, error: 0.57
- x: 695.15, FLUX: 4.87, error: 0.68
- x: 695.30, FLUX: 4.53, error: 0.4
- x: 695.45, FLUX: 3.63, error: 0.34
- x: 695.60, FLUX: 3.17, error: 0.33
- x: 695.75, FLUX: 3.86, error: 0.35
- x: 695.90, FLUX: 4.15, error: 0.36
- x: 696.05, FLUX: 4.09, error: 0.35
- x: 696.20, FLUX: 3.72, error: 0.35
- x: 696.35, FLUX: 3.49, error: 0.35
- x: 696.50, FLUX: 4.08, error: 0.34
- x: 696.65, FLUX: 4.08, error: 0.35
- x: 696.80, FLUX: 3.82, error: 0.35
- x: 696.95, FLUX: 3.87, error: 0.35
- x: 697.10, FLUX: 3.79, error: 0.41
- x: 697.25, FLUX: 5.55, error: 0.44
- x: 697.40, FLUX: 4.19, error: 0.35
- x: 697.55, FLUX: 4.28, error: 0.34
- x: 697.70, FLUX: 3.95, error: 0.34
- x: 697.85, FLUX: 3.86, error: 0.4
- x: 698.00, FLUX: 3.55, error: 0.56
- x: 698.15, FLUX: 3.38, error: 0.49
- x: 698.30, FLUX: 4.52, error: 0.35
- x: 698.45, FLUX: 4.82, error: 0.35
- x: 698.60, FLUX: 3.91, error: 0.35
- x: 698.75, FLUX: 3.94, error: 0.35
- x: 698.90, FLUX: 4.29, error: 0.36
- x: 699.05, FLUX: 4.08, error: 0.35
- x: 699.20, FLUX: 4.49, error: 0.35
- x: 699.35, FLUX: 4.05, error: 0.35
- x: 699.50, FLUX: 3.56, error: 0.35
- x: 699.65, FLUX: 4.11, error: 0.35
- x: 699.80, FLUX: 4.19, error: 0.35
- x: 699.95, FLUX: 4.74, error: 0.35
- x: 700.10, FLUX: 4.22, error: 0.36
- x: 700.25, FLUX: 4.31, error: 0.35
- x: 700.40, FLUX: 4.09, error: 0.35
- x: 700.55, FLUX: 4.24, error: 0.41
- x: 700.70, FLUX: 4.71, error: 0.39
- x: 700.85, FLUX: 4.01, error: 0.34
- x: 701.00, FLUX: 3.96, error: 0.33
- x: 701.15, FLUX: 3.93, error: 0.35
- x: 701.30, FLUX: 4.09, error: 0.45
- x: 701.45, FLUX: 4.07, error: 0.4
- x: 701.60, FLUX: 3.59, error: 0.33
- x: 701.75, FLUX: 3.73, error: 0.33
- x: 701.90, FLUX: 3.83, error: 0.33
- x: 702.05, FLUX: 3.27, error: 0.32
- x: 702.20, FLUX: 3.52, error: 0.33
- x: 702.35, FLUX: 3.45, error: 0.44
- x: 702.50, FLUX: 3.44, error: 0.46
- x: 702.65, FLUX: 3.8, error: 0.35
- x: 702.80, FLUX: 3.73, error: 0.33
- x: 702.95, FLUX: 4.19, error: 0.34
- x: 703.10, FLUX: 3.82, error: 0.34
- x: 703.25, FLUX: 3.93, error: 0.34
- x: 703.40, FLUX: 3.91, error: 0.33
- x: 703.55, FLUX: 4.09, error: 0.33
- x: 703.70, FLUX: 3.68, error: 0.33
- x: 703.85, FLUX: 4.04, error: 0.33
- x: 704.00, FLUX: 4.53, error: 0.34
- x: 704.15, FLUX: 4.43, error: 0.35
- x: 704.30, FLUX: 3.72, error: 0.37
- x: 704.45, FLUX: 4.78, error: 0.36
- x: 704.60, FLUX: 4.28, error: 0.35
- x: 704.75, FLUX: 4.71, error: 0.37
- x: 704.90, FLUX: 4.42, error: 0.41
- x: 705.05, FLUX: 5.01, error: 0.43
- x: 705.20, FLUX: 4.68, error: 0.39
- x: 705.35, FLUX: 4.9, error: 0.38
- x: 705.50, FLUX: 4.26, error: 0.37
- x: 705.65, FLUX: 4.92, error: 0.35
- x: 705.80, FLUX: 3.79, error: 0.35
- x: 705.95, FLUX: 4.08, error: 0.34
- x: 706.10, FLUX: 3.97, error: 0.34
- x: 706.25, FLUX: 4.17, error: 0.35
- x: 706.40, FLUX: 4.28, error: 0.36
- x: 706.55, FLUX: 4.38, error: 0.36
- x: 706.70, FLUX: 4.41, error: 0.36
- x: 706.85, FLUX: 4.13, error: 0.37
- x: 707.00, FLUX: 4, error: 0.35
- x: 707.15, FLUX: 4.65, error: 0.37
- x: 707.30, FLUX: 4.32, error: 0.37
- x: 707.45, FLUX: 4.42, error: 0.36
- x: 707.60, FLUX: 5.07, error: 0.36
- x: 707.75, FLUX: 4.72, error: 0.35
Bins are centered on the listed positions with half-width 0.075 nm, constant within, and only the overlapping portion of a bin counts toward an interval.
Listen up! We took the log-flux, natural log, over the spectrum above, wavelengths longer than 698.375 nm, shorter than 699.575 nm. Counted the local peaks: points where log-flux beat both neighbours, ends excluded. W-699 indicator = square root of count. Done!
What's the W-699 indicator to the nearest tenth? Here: 1.4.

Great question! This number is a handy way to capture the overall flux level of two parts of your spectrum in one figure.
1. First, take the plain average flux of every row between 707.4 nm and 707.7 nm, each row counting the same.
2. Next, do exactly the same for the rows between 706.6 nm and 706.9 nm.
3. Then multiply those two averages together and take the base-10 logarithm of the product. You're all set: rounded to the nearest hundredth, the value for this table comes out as 1.31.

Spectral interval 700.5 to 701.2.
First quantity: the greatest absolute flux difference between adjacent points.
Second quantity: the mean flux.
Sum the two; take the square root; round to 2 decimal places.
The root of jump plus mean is 2.21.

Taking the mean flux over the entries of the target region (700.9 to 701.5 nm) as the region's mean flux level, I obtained 4.01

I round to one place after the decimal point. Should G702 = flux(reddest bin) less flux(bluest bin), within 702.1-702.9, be 0.2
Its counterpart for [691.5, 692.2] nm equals -0.7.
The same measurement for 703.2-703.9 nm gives 0.1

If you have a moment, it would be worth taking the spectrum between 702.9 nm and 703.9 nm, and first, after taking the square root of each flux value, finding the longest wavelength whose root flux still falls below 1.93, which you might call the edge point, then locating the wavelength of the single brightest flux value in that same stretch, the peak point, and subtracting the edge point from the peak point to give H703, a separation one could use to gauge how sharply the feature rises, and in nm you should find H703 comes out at -0.75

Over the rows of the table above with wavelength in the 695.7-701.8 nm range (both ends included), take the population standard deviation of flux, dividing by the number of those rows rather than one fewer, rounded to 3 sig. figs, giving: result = 0.395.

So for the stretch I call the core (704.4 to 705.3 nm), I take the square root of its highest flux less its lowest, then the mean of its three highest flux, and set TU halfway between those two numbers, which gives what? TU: 2.84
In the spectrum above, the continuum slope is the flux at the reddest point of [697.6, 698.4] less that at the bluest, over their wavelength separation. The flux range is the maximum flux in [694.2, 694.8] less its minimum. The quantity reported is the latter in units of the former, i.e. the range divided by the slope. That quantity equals 1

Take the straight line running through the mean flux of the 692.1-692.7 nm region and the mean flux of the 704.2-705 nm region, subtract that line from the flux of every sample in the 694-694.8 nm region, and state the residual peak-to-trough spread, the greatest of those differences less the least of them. 1.2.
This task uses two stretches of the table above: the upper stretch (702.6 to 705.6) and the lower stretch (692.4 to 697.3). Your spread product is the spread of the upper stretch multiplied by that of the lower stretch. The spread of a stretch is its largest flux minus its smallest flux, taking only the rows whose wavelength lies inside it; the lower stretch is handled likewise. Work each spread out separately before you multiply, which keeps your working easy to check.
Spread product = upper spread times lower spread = 4.8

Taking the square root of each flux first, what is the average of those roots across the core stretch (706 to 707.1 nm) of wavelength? 2.05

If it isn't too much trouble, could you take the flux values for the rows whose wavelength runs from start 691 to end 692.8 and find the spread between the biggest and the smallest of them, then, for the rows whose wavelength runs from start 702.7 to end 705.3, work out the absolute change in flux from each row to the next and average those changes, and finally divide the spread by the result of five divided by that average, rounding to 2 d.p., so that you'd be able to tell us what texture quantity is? 0.24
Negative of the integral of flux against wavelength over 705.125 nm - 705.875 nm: -3.38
